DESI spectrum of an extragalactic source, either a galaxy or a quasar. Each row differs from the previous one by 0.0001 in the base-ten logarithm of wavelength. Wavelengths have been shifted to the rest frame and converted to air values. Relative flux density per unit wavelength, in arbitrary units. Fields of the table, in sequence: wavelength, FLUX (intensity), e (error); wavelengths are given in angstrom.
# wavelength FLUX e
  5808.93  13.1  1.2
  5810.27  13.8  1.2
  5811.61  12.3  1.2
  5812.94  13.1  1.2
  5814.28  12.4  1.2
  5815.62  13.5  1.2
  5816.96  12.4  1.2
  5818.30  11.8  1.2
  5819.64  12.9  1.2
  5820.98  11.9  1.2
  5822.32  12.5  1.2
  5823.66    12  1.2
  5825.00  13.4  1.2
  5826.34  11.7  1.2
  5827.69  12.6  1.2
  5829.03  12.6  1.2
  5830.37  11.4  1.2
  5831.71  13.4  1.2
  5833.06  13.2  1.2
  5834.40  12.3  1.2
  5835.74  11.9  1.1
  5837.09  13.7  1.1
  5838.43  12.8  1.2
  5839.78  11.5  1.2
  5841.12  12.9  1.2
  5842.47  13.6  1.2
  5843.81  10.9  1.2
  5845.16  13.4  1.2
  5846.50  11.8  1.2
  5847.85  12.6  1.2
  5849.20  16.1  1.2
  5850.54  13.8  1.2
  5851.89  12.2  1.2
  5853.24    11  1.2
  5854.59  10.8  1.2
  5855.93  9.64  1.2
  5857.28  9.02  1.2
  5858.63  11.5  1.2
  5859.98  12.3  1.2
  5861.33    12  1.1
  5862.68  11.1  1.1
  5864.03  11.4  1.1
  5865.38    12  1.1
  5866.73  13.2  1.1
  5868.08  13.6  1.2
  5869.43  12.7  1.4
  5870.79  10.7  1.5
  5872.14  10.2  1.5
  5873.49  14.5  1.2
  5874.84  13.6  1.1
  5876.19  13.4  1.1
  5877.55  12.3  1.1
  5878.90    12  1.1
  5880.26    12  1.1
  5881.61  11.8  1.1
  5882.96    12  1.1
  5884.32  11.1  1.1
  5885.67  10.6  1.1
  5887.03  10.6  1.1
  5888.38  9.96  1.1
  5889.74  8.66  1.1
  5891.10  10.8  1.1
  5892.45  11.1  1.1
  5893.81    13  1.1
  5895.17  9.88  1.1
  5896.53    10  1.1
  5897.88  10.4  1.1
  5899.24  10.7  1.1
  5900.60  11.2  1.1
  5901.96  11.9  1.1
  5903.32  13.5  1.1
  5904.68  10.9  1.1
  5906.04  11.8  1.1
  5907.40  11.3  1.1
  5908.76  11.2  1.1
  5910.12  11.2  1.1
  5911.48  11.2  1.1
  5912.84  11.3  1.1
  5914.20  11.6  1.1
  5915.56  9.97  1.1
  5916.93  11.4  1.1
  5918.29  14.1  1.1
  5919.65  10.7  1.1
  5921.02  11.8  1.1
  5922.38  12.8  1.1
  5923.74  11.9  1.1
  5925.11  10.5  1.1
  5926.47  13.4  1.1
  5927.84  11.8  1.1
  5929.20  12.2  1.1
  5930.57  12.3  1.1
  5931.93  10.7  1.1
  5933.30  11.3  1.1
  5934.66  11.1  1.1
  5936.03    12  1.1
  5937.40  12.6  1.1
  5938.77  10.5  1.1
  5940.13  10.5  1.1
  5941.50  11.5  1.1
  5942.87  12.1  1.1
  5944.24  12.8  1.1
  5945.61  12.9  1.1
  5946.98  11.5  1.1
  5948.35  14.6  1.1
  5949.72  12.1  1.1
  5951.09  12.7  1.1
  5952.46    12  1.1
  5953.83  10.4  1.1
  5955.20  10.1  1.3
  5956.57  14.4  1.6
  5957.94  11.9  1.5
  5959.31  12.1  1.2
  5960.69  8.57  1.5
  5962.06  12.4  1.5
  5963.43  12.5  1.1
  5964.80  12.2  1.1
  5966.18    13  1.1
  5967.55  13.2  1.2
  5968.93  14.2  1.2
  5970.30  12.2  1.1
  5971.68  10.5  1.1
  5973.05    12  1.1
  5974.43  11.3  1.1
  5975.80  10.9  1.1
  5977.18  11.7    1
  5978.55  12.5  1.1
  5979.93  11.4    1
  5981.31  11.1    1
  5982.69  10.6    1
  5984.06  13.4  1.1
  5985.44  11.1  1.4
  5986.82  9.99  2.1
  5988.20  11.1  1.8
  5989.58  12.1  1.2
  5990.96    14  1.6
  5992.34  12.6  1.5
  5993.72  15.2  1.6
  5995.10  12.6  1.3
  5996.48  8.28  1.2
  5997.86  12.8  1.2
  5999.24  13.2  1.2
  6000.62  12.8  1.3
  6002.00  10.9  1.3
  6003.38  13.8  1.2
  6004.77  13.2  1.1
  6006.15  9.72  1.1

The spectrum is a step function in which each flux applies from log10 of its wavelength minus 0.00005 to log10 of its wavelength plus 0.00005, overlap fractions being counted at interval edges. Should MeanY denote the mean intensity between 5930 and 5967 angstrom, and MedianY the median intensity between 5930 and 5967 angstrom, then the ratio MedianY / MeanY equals 1.02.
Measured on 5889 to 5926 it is 0.99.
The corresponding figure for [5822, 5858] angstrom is 1.01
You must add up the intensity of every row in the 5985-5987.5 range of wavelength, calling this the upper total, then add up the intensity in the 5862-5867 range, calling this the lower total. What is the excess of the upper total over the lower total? -27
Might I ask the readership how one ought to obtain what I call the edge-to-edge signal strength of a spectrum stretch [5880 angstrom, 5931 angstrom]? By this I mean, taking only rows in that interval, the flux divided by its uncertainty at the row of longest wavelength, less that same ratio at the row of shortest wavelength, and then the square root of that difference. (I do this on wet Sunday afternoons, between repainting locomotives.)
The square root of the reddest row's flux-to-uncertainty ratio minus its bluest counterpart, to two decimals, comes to 0.52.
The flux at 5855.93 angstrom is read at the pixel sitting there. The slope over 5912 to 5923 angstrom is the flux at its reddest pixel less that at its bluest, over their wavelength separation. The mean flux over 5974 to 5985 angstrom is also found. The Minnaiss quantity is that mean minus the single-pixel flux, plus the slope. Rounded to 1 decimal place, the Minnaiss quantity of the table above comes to 2.1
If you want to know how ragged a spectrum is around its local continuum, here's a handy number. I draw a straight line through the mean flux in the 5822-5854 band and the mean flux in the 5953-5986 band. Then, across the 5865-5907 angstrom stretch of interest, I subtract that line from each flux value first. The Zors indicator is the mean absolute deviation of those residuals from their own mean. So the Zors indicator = 1.1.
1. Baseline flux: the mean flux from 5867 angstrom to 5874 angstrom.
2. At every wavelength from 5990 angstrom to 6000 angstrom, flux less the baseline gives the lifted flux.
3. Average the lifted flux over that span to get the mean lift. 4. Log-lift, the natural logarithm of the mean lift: -1.1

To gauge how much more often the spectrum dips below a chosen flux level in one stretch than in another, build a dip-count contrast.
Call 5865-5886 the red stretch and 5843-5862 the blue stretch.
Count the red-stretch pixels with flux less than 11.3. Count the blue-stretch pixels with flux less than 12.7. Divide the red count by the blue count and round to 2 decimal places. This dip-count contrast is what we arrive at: 0.36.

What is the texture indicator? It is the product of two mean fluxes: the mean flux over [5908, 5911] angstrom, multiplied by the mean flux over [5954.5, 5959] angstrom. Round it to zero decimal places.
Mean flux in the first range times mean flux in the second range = 136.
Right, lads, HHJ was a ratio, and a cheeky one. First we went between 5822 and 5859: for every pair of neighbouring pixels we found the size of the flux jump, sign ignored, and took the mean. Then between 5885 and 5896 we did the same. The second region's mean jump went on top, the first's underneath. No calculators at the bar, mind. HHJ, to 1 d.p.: 1.0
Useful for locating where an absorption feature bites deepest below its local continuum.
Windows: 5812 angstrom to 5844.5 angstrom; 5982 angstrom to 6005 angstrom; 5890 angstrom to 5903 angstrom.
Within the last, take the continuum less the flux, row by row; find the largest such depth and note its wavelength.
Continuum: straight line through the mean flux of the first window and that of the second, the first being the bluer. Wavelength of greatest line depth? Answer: 5895.17 angstrom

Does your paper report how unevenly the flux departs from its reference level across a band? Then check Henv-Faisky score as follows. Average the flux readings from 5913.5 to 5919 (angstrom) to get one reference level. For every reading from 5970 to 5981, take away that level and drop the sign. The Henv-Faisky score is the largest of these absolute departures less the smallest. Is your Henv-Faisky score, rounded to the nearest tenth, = 1.2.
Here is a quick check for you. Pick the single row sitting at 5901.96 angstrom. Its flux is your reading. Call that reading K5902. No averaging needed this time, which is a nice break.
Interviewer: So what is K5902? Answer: 11.9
